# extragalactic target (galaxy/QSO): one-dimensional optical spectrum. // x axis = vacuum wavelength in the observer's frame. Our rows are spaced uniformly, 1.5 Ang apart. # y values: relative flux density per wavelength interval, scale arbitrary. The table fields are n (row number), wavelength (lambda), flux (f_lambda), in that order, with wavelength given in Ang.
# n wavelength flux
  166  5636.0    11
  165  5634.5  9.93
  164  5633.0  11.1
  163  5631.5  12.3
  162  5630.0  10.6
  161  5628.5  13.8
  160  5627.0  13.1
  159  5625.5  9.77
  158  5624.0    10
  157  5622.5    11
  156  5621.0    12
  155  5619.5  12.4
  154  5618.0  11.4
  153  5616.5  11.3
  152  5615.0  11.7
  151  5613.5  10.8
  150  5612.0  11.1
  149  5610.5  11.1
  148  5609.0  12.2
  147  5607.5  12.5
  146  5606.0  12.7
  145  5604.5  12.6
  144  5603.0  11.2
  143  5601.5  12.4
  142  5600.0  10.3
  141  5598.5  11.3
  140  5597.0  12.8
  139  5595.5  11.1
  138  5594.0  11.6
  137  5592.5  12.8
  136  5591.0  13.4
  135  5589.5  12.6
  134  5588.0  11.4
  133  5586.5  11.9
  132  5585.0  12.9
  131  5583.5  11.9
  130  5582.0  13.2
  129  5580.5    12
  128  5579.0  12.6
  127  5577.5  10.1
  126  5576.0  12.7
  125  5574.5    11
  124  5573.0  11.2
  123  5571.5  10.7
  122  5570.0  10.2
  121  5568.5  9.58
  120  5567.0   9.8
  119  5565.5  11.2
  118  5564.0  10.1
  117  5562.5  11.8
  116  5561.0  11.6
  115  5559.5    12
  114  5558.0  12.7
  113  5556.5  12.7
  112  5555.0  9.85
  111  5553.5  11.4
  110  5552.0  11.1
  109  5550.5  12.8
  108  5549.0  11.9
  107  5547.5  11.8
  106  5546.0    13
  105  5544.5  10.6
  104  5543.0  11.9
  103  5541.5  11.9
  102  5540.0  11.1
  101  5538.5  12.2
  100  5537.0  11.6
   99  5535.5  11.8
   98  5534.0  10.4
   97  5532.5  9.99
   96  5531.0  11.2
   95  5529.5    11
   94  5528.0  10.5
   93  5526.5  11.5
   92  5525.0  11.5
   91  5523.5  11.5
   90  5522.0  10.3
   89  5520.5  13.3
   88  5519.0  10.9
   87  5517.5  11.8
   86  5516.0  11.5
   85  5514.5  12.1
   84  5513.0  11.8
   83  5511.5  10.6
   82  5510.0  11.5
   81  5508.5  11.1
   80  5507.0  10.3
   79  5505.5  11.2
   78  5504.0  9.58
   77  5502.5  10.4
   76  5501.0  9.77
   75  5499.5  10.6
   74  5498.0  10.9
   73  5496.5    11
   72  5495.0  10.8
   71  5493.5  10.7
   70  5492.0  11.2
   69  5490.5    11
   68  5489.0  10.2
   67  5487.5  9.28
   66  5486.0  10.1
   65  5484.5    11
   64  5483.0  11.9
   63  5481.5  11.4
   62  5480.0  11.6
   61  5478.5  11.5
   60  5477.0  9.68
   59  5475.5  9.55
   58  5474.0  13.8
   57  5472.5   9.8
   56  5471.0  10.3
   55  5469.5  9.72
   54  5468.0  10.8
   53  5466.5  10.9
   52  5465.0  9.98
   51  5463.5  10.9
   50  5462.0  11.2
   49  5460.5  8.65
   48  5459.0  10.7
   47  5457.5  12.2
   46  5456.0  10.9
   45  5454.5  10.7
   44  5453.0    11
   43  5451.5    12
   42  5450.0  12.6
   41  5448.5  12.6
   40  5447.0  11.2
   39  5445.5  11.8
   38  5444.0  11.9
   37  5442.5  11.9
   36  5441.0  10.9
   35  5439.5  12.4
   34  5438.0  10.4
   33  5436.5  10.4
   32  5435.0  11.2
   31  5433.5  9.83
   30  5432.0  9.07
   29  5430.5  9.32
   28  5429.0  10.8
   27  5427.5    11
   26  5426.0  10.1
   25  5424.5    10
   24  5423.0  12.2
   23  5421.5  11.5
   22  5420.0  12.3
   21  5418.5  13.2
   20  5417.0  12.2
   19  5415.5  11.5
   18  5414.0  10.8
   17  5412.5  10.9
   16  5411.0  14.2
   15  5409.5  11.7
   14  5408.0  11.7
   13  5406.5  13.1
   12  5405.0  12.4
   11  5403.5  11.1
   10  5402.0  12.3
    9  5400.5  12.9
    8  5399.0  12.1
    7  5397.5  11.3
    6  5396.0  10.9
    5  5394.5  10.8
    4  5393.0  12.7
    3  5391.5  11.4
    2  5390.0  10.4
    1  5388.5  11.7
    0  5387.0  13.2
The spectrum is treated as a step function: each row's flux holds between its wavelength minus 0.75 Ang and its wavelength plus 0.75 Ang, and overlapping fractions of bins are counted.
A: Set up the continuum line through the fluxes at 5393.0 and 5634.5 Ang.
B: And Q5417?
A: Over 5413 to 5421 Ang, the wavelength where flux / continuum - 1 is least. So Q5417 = 5414.0 Ang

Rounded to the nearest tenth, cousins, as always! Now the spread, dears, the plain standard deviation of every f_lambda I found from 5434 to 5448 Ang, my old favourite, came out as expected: 0.7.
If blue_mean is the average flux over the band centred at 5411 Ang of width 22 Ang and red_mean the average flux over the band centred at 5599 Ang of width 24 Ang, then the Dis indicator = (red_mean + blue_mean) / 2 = 12.1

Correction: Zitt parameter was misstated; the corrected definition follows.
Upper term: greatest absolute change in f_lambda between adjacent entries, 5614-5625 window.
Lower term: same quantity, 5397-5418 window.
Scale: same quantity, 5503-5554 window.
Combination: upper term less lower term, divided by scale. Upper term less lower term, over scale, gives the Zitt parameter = -0.8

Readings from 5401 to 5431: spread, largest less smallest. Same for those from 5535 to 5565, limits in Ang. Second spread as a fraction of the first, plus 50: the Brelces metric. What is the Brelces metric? 50.65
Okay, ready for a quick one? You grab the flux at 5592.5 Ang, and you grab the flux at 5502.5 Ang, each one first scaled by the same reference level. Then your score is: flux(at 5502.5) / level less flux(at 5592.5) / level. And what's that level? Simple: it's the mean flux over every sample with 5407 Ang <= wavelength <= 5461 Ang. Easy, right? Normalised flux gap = -0.21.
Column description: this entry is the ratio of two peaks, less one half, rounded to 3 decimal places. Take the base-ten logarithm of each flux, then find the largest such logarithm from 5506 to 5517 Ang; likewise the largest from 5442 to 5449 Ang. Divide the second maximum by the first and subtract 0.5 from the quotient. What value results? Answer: 0.516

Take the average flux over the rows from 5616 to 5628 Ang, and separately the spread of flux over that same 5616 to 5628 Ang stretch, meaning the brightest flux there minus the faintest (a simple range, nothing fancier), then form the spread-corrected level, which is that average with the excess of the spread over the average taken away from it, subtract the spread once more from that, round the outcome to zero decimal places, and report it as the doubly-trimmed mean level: 16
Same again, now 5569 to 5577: 17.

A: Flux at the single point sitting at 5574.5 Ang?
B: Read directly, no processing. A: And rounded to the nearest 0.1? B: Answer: 11.0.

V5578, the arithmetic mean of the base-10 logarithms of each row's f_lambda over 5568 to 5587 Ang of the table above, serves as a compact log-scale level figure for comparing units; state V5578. 1.06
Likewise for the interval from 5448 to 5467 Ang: 1.04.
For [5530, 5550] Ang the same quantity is 1.06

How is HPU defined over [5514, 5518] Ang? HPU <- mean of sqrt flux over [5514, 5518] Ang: 3.43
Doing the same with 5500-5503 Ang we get 3.18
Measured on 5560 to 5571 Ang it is 3.26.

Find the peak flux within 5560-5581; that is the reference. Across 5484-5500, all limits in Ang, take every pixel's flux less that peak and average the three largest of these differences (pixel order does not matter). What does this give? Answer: -1.6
